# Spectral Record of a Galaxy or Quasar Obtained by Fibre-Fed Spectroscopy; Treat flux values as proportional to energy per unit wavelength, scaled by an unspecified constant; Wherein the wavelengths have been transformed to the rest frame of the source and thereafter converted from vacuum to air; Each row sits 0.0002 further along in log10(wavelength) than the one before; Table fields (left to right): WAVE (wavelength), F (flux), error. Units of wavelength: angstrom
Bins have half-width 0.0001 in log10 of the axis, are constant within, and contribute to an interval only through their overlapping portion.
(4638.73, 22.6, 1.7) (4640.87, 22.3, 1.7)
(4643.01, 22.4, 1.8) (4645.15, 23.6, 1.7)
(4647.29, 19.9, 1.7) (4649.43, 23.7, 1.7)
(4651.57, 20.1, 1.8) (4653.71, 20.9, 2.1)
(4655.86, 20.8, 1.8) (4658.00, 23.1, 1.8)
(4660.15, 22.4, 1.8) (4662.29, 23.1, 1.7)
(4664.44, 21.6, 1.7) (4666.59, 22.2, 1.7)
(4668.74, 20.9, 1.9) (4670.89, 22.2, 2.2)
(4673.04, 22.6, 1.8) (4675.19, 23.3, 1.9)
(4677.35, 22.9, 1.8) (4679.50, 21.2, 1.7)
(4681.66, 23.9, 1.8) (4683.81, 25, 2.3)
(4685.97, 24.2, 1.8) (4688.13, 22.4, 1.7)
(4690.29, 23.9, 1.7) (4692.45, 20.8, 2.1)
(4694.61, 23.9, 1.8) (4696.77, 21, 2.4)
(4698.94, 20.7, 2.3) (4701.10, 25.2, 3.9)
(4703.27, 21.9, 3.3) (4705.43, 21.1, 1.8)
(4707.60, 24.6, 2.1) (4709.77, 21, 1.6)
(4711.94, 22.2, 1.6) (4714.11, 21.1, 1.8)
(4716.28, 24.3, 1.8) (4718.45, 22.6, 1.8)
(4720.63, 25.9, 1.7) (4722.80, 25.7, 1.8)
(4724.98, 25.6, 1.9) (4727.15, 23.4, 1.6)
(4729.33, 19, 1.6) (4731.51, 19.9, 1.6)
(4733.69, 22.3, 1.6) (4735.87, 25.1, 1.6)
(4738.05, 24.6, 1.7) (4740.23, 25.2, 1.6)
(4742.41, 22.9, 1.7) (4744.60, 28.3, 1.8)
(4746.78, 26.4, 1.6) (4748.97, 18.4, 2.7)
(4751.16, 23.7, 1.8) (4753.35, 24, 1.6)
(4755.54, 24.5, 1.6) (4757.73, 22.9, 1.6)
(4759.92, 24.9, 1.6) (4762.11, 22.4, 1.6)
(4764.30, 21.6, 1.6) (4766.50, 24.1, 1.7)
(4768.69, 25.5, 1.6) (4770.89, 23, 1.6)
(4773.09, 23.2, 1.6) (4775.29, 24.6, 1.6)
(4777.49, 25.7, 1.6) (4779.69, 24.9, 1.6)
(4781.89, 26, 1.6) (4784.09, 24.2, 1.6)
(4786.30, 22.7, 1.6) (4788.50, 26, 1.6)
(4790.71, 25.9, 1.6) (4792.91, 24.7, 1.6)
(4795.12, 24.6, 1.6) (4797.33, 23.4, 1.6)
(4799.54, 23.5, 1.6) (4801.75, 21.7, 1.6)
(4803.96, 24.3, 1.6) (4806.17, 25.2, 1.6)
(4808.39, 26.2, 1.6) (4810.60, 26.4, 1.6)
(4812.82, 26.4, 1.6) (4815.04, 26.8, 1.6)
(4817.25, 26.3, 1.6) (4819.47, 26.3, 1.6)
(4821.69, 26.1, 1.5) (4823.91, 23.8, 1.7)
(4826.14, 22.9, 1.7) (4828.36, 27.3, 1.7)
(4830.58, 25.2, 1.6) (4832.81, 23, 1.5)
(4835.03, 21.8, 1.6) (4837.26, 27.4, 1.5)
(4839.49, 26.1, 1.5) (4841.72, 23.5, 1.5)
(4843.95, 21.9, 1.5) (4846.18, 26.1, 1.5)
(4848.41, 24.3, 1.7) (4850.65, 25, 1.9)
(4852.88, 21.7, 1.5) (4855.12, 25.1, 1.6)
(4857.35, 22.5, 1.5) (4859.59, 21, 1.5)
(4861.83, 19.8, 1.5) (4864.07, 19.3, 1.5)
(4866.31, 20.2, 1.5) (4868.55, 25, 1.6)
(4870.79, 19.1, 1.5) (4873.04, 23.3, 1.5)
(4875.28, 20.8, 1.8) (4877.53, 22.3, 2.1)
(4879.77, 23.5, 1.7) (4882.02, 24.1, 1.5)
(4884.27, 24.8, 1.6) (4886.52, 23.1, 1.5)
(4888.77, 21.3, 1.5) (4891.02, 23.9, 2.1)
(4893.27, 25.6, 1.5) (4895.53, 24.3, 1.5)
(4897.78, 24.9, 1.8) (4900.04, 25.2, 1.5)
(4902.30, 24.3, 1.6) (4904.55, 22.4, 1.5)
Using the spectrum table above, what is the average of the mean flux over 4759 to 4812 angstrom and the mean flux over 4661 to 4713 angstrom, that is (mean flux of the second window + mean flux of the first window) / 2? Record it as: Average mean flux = 23.5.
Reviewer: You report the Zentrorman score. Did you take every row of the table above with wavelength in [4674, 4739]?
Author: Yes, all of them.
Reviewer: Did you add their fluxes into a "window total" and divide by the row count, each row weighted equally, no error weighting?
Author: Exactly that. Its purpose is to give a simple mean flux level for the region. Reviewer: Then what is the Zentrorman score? 23.0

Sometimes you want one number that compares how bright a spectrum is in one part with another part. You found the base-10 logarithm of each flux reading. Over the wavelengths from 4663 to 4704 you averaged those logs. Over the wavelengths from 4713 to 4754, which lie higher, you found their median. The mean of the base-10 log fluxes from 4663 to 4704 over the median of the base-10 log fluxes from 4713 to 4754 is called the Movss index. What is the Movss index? 0.98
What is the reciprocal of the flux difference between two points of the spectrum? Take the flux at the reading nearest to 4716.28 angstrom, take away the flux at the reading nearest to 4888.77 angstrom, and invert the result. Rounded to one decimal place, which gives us 0.3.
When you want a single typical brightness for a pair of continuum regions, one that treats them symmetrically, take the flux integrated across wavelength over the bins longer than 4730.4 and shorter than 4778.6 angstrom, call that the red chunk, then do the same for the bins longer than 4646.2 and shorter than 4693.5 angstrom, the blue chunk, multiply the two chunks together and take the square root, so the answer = 1100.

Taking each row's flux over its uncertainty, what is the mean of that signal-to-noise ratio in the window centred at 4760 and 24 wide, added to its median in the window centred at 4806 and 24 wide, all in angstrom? 29.6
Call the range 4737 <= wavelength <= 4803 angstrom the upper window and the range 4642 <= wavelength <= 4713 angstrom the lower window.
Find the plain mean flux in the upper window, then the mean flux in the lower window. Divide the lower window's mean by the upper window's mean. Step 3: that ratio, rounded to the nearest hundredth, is 0.93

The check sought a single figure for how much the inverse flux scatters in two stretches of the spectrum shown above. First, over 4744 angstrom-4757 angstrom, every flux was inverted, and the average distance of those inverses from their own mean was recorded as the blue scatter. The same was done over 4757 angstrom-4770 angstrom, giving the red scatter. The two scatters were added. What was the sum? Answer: 0.0064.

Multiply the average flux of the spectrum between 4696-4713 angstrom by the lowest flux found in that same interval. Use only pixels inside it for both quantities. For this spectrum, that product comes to 460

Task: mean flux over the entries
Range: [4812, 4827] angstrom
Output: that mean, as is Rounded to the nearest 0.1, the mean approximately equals 25.5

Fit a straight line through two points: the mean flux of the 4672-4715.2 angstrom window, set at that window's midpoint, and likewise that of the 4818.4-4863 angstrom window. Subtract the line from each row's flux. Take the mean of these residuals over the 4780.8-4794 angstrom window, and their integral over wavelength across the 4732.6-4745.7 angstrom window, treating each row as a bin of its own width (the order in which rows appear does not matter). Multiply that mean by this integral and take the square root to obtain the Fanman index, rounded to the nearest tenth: 5.5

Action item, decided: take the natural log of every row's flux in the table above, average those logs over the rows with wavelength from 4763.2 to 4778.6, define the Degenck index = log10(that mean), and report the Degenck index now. 0.502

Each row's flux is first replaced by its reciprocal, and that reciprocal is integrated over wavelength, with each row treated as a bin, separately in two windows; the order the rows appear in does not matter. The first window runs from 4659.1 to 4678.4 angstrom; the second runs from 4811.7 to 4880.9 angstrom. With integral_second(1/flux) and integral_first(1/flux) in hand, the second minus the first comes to 2.1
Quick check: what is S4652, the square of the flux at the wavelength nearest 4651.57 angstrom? 404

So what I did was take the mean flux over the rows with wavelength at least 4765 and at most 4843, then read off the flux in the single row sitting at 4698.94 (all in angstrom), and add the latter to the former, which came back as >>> 45.5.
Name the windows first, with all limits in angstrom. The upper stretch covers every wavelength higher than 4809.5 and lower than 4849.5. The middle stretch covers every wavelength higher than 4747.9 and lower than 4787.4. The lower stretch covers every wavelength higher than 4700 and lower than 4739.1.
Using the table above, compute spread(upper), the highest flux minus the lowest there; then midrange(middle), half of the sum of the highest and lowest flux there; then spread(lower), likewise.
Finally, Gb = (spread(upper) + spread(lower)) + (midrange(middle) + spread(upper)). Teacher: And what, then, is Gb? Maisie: 40.3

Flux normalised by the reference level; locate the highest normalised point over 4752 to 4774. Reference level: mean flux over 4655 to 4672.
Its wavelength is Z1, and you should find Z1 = 4768.69 angstrom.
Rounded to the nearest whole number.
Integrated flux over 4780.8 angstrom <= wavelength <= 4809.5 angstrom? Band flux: 703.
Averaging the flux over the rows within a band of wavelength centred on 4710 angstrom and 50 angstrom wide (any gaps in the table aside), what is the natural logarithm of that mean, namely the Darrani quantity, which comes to 3.124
